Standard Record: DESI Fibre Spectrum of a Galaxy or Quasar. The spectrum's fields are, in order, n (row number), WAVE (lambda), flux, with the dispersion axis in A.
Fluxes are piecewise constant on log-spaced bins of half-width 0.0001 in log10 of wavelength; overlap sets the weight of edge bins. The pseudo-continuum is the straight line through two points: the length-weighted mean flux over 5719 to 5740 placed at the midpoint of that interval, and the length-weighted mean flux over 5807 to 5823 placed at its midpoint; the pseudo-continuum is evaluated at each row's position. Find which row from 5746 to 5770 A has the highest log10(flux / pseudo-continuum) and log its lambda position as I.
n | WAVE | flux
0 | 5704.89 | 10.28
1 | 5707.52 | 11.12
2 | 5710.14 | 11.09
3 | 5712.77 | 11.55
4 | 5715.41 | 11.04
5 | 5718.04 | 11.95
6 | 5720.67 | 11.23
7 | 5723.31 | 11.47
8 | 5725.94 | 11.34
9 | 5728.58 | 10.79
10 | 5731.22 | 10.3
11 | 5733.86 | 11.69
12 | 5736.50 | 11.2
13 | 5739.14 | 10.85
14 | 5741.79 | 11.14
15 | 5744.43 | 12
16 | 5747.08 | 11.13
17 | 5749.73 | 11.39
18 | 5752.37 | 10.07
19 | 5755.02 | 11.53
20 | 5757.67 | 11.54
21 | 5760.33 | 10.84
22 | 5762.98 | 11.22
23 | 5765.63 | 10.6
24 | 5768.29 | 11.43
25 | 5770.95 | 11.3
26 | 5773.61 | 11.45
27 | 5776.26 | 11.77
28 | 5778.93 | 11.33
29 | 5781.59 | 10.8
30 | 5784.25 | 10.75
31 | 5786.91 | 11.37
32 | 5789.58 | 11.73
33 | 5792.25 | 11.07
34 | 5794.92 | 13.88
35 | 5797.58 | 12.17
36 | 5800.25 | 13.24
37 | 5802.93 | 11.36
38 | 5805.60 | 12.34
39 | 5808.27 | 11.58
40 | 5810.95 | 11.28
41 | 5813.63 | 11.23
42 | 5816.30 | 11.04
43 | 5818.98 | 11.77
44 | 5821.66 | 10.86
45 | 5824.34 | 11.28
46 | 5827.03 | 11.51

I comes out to 5757.67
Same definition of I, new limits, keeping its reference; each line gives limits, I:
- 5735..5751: 5744.43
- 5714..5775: 5718.04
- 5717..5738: 5718.04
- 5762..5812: 5794.92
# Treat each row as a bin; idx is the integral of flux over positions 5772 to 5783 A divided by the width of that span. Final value 11.34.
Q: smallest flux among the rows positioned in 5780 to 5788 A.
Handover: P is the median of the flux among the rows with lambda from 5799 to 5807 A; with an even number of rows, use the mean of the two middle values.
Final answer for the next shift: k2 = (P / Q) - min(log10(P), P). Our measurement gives 0.057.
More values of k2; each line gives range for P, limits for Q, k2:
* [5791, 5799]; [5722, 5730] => 0.043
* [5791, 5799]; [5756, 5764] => 0.037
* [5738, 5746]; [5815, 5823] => -0.021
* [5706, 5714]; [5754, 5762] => -0.020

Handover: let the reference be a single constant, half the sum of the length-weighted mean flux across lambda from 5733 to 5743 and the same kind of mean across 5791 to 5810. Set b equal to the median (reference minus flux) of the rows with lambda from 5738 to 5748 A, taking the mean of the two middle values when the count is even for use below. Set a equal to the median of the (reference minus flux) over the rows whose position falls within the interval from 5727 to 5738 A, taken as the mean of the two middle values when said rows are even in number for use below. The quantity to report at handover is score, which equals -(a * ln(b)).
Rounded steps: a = 0.7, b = 0.57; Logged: 0.40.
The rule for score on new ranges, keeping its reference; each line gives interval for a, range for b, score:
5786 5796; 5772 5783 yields 0.18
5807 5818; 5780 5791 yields 0.21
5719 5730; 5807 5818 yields 0.33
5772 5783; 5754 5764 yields 0.35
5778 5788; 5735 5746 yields 0.40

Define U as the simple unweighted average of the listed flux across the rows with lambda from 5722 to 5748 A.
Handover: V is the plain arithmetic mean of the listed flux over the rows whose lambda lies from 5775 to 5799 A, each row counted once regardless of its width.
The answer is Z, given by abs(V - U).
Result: 0.46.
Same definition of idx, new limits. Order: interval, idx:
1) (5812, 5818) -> 11.19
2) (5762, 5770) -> 11.08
